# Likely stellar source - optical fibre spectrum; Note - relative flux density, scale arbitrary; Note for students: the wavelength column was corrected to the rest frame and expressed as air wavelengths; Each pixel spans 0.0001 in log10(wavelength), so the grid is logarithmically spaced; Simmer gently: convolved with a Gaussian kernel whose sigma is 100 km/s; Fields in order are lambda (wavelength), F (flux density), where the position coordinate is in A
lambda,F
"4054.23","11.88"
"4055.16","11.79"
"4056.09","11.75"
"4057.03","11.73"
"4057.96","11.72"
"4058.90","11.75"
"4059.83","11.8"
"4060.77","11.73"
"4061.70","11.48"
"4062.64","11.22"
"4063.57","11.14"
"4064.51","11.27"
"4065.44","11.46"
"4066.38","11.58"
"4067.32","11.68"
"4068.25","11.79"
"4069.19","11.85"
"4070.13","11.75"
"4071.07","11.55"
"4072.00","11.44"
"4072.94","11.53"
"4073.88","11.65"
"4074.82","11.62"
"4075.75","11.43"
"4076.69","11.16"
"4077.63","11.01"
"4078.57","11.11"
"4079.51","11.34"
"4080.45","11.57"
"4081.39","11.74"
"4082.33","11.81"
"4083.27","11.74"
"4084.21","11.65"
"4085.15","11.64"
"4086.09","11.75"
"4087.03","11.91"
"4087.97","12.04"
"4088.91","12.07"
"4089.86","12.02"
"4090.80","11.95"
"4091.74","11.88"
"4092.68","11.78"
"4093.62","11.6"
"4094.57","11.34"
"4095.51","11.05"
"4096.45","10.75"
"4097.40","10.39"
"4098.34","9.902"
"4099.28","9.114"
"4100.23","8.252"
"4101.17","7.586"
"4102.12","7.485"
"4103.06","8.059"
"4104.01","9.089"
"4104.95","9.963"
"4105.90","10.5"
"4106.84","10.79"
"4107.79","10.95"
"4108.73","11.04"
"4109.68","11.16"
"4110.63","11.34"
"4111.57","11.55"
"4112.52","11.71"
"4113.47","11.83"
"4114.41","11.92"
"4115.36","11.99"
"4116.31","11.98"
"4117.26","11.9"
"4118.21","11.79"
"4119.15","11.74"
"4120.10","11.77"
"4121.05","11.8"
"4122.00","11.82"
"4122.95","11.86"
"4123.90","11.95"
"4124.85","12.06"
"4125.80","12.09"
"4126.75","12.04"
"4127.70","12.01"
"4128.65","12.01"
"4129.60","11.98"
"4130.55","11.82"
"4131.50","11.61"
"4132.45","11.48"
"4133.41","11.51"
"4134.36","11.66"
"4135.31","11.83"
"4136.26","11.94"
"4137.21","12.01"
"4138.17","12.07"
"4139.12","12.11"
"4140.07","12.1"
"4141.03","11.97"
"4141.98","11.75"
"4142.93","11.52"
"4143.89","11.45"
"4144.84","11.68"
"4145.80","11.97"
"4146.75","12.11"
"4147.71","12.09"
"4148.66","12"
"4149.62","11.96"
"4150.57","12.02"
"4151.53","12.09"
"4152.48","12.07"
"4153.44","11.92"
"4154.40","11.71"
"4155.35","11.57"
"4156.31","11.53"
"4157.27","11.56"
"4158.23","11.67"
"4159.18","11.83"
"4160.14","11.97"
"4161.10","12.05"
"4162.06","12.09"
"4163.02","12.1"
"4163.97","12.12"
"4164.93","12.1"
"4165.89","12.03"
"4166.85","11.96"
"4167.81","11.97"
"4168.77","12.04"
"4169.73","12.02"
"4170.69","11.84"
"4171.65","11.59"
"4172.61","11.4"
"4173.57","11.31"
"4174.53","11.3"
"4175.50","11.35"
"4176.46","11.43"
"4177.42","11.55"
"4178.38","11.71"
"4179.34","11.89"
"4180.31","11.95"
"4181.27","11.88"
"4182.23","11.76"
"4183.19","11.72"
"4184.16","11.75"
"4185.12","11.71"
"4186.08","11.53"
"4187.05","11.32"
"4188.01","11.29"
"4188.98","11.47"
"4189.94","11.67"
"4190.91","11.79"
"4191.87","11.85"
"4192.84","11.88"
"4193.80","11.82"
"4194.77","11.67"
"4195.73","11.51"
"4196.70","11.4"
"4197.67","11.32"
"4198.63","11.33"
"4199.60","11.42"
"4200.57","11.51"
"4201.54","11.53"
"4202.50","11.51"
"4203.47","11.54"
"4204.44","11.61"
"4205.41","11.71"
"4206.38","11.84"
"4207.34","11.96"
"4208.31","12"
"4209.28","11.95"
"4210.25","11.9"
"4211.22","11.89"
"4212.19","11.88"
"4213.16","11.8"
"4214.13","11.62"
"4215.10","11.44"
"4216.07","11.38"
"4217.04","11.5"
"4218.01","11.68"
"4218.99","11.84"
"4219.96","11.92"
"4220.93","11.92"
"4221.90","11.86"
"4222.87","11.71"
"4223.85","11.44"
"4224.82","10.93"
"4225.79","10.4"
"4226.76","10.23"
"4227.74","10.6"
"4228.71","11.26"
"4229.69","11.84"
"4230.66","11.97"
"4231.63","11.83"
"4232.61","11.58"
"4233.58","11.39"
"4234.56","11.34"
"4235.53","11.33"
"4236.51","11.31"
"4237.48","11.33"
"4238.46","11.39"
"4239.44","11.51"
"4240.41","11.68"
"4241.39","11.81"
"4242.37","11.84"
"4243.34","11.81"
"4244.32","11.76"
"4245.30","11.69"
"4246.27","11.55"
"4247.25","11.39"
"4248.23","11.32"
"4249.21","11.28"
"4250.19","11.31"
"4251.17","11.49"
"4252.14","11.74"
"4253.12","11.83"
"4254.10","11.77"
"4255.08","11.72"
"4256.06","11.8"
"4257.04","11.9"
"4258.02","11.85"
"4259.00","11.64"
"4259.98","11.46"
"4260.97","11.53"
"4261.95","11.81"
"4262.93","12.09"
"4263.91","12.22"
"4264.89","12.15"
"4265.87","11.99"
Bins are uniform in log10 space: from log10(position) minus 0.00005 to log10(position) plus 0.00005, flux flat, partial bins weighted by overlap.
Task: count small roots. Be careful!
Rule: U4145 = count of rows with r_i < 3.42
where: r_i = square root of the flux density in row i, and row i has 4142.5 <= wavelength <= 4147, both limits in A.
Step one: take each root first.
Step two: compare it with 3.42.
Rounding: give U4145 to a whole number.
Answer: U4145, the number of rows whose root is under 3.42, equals 3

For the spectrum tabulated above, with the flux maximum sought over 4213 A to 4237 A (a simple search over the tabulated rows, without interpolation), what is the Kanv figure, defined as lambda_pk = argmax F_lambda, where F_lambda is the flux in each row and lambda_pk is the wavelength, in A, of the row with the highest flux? 4230.66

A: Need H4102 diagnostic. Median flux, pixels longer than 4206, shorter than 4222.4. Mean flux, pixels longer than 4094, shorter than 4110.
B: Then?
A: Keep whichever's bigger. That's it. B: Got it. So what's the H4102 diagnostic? 11.9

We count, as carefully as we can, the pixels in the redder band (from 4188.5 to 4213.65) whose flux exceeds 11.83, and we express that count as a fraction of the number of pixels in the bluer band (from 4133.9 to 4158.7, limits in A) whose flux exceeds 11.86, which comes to 0.6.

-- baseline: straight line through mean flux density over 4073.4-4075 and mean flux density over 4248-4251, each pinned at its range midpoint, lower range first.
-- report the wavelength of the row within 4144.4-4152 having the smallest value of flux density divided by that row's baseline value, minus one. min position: 4144.84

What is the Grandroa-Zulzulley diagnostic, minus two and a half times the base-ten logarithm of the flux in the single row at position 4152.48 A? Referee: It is -2.70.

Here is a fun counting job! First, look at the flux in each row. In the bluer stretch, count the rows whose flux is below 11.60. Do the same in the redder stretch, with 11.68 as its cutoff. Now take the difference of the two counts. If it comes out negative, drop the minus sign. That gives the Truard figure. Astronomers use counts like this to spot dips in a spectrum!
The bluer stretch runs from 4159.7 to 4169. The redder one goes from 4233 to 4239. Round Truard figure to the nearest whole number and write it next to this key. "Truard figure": 6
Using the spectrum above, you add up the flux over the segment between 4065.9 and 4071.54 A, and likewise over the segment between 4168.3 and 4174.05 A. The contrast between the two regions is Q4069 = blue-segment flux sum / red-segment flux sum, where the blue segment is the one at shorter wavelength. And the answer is 1.000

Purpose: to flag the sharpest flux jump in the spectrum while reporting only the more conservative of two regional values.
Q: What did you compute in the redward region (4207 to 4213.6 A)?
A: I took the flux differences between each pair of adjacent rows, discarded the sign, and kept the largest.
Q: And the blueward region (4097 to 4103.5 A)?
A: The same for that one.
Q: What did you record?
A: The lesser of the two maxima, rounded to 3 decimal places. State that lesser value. 0.080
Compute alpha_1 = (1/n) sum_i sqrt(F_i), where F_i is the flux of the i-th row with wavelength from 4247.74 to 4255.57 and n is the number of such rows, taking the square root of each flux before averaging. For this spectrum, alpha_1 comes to 3.40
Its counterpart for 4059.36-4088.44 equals 3.40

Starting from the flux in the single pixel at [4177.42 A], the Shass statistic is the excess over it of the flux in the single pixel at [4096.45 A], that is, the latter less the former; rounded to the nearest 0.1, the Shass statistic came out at -0.8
